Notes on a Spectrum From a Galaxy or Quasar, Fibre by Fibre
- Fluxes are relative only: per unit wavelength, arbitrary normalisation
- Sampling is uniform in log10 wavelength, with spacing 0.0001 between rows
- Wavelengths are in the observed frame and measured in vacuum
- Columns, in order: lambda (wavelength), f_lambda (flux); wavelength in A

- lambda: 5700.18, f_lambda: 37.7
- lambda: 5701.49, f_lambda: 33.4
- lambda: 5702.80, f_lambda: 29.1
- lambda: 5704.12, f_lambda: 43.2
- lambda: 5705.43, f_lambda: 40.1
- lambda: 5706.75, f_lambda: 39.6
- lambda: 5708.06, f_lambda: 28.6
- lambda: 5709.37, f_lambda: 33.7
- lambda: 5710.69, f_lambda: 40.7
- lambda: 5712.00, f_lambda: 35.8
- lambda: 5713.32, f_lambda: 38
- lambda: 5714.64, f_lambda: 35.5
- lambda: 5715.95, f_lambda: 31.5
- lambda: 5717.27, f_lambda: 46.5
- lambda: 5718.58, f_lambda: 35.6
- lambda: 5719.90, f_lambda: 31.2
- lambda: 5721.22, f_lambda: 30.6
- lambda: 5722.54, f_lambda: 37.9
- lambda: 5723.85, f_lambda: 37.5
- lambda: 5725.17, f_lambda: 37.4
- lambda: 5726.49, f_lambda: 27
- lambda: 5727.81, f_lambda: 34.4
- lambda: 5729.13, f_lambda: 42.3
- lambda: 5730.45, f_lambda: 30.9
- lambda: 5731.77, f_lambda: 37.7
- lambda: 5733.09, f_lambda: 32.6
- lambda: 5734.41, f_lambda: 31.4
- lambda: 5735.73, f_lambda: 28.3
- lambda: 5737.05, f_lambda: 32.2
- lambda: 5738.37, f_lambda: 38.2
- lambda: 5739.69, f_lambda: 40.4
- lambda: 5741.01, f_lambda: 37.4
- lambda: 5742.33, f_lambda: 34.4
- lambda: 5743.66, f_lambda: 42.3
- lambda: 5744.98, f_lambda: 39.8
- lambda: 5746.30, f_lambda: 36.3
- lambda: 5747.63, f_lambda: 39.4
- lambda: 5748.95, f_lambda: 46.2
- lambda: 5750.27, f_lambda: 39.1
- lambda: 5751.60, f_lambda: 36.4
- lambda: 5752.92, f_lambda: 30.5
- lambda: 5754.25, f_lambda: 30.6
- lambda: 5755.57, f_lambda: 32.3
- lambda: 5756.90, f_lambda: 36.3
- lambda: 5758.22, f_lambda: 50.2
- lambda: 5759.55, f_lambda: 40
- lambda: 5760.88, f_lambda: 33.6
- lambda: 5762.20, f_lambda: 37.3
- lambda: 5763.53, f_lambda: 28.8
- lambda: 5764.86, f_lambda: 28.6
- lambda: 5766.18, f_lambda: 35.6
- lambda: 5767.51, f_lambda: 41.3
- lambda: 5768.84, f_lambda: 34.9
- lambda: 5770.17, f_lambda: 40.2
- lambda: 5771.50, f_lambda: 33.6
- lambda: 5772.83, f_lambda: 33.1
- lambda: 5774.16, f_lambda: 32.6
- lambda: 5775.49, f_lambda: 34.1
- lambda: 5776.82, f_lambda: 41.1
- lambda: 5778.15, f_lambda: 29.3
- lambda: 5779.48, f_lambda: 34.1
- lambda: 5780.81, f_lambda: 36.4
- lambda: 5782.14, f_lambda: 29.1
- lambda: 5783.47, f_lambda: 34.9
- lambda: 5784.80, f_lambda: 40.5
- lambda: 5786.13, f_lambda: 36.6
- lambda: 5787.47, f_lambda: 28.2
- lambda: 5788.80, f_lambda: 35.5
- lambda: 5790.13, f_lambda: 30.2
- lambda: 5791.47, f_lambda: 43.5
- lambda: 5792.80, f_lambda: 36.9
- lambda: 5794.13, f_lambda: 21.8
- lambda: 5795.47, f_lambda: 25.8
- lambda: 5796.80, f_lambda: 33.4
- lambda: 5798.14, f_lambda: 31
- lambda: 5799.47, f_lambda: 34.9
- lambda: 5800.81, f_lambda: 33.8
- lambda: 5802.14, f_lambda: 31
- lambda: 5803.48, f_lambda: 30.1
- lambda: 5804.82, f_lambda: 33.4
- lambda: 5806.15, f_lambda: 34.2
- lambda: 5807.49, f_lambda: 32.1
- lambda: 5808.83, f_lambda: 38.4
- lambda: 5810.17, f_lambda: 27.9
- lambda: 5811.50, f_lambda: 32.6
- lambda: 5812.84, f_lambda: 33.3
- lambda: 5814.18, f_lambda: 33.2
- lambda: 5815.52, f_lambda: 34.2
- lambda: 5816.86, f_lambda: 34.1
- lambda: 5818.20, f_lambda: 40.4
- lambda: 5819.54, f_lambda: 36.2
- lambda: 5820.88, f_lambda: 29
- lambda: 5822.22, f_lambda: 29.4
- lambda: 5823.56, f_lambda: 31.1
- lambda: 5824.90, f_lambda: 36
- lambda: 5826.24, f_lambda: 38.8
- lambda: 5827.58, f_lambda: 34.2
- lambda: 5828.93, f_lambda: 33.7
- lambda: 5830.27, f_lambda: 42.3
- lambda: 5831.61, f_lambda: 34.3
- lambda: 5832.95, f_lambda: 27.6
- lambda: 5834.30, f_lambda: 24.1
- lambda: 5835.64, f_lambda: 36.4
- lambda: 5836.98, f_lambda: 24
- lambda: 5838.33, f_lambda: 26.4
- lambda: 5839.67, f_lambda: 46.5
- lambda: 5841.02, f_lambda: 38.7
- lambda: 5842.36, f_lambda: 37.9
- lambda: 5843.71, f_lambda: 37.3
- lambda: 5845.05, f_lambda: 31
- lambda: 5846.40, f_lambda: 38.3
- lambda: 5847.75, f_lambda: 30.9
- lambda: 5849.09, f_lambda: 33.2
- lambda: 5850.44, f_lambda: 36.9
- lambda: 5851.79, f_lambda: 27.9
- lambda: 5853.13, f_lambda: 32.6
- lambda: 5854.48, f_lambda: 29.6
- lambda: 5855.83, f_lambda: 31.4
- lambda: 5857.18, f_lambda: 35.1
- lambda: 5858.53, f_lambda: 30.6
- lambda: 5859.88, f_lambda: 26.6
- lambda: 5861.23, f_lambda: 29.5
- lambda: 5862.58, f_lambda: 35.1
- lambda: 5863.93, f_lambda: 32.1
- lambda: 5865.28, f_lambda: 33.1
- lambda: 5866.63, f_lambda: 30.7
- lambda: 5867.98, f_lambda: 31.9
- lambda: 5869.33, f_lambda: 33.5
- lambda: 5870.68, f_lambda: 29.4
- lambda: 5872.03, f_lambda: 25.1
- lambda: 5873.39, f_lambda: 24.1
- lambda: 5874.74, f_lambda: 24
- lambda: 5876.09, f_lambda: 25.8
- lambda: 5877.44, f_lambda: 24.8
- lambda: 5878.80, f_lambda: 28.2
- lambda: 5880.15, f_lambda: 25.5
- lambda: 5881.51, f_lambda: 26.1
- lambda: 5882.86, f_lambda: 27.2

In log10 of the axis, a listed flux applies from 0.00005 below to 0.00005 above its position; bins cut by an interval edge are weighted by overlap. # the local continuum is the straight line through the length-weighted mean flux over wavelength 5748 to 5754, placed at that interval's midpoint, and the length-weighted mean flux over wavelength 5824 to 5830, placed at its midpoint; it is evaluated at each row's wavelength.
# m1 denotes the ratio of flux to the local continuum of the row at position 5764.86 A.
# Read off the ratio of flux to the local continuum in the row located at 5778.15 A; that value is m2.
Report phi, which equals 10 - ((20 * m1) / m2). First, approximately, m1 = 0.77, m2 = 0.79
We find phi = -9.4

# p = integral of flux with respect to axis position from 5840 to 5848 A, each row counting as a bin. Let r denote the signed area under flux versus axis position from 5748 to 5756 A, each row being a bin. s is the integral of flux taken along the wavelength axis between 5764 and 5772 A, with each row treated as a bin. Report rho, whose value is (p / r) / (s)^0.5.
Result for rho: 0.0597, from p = 291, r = 289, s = 285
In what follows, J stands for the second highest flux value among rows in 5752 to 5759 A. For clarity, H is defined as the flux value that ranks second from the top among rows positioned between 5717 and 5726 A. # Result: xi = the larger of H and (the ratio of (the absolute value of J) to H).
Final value 37.9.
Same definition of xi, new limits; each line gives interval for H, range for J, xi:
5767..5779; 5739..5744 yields 41.1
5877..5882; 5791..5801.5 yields 26.1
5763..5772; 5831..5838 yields 40.2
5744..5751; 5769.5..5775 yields 39.8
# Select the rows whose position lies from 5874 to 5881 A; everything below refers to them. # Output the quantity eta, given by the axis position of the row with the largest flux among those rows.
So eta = 5878.80 A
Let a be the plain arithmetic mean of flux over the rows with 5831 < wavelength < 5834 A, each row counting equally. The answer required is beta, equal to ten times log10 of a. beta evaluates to 14.9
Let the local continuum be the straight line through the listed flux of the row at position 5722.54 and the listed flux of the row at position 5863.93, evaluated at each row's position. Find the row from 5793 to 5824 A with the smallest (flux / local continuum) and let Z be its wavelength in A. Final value 5794.13 A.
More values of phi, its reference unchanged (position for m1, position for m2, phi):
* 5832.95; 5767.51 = -3.9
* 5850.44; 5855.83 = -13.4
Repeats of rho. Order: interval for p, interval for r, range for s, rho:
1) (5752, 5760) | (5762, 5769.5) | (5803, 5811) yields 0.0704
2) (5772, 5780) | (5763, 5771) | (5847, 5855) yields 0.0609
